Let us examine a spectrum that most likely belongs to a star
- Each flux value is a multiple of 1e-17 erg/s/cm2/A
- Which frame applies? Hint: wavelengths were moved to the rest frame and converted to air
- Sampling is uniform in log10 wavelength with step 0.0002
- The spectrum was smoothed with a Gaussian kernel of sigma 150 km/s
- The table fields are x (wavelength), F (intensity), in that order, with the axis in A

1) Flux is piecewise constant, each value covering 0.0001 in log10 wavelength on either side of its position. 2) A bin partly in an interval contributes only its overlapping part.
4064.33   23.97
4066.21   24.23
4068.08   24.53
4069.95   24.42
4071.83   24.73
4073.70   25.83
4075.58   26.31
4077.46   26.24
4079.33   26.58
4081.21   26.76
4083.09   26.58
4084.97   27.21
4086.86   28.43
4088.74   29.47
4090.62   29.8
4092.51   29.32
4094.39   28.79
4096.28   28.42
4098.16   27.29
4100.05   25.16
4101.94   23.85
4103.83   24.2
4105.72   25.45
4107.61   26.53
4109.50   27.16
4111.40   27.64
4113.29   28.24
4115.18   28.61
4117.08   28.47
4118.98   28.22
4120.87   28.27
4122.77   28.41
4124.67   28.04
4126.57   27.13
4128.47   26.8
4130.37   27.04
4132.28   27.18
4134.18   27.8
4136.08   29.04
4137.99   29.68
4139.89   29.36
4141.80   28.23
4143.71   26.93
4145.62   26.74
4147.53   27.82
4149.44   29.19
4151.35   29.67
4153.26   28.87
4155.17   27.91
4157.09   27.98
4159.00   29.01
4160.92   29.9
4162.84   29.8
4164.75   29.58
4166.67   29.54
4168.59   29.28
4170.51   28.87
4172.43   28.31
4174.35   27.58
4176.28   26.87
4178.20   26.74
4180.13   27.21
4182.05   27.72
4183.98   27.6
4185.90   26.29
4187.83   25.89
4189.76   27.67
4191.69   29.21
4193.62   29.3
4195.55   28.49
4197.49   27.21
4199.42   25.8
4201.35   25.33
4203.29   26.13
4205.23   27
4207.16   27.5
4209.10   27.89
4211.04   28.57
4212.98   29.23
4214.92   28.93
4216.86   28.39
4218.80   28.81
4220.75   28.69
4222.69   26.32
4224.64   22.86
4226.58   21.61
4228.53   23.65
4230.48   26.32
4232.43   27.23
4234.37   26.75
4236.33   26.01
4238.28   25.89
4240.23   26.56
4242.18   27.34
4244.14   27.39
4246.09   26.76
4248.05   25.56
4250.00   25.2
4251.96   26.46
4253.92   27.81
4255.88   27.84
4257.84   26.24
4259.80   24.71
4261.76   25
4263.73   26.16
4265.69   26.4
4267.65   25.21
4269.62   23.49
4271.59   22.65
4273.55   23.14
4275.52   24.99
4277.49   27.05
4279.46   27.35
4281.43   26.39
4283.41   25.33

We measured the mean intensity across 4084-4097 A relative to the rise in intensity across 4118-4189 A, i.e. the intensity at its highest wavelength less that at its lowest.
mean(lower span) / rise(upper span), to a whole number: -12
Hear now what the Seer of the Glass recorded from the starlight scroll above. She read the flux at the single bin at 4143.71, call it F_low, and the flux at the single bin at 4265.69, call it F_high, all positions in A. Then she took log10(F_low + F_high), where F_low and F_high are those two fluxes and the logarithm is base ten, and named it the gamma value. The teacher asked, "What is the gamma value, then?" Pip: 1.727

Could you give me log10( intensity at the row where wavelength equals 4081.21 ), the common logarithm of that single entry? 1.43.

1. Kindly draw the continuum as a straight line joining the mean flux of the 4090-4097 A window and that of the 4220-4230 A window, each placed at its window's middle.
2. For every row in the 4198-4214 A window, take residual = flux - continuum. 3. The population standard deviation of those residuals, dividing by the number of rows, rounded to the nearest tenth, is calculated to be 1.4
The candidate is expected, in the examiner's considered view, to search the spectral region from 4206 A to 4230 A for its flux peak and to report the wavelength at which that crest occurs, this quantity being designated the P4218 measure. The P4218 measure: 4212.98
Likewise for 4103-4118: 4115.18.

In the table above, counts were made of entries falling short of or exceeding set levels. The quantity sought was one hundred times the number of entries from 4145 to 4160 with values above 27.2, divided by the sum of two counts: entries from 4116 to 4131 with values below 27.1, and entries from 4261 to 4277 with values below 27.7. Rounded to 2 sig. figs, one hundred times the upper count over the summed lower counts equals 70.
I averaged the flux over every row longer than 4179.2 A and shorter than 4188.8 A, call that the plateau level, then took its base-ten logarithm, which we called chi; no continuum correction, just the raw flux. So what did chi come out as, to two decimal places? 1.43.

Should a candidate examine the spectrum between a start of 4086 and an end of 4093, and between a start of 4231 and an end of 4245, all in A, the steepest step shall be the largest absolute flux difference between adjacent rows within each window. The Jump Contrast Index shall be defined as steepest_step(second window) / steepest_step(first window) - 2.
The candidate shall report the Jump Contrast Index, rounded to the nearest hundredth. -1.25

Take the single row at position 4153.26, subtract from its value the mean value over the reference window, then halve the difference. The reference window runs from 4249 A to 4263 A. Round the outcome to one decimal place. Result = 1.3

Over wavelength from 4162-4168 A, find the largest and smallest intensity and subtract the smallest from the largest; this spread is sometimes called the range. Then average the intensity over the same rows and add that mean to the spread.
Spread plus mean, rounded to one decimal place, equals 29.9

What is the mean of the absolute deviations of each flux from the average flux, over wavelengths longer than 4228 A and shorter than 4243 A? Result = 0.78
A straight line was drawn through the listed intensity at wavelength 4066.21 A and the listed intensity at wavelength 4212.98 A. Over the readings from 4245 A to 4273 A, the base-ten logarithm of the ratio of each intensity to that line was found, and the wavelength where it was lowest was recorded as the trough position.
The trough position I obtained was 4271.59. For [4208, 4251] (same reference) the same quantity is 4226.58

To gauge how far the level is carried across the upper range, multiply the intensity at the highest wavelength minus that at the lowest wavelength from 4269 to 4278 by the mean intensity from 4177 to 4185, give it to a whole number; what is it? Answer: 97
